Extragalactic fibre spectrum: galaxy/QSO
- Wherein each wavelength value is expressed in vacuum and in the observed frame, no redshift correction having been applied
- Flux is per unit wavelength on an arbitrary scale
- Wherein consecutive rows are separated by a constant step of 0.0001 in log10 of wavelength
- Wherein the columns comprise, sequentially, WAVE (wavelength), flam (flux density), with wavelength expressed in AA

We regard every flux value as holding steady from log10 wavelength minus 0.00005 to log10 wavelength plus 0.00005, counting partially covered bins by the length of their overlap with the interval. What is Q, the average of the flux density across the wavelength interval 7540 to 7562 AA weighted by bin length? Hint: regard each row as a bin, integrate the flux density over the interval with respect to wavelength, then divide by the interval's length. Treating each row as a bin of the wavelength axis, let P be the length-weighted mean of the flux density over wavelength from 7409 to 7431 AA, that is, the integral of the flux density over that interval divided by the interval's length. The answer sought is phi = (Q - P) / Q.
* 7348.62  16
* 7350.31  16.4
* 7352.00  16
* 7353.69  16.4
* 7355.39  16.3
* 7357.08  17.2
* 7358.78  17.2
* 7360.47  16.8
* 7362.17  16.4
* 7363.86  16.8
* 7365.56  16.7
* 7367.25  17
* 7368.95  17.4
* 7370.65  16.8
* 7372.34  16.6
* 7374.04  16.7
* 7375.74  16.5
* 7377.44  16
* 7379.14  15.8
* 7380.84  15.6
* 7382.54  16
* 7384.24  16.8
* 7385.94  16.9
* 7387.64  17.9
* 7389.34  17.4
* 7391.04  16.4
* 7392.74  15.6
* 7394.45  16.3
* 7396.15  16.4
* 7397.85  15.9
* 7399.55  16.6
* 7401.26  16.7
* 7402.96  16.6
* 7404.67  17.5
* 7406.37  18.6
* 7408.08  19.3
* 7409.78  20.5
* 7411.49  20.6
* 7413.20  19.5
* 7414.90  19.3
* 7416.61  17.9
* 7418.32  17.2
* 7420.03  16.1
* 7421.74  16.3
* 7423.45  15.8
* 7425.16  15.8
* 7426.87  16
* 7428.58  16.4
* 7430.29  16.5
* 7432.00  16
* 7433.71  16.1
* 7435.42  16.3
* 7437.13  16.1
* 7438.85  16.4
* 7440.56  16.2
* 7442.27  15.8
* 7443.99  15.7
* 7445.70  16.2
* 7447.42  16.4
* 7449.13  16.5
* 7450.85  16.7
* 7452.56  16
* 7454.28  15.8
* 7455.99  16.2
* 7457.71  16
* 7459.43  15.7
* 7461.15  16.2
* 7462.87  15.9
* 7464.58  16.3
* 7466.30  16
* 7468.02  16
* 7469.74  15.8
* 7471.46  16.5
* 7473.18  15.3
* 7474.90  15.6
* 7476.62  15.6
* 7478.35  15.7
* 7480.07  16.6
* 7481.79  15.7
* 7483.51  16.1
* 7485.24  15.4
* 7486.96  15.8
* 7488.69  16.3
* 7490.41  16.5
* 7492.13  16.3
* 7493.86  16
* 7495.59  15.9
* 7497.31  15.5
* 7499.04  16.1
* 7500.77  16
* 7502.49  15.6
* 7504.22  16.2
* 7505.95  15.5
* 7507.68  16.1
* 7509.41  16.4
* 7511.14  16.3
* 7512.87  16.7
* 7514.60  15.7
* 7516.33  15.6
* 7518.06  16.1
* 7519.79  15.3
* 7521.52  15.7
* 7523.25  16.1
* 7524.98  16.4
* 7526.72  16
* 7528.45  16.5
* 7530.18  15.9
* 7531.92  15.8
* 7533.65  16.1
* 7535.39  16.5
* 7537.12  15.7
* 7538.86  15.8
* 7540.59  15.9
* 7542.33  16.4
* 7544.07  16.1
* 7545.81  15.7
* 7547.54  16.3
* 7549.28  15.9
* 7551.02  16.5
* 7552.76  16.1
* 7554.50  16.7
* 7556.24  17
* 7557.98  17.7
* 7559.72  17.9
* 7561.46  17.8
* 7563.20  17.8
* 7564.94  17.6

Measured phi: -0.06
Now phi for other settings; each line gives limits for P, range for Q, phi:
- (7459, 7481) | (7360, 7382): 0.04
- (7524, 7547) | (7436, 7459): 0.00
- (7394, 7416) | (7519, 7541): -0.13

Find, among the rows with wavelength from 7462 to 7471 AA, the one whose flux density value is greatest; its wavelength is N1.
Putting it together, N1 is 7464.58 AA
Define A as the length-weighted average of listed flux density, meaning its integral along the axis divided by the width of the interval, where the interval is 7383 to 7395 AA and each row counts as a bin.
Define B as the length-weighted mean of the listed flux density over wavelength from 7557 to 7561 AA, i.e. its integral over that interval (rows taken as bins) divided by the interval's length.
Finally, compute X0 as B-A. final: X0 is 1.04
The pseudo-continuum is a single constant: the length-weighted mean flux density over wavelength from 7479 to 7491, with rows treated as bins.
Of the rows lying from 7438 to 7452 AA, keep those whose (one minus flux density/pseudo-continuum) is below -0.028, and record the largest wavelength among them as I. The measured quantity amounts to 7450.85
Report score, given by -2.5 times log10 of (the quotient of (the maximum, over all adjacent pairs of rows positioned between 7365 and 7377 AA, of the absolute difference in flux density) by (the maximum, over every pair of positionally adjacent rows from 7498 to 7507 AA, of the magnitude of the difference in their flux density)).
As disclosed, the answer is 0.2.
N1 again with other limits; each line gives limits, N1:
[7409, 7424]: 7411.49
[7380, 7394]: 7387.64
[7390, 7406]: 7404.67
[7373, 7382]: 7374.04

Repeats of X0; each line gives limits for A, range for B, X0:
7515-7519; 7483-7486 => -0.15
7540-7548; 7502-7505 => -0.15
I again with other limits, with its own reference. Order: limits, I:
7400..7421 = 7418.32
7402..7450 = 7449.13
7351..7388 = 7387.64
